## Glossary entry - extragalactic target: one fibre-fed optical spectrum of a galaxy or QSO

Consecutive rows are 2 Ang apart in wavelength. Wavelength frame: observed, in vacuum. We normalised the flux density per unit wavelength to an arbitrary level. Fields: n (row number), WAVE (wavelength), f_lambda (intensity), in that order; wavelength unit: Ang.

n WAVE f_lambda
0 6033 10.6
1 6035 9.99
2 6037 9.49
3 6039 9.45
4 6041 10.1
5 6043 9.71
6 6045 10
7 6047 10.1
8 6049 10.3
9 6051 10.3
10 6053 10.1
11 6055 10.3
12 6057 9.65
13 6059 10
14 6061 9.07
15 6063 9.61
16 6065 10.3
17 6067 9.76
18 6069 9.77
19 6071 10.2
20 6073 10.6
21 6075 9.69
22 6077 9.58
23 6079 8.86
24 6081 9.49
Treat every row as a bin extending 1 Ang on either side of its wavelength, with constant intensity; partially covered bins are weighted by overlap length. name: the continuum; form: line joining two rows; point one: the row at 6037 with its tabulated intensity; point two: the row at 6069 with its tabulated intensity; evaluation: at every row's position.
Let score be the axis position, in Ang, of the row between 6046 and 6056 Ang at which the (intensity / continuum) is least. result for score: 6053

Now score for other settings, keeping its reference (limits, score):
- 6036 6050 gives 6039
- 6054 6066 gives 6061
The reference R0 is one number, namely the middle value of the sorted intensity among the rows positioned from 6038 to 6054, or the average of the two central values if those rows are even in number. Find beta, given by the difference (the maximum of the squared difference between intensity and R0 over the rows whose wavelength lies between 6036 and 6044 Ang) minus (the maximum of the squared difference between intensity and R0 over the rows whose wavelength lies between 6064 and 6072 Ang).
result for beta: 0.3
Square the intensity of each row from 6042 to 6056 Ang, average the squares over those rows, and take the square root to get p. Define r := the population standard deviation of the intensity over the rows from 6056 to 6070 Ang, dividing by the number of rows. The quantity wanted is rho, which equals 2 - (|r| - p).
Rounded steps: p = 10.1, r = 0.35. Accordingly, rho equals 11.8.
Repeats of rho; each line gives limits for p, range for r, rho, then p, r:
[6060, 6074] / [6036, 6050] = 11.6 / 9.9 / 0.31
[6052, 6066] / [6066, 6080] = 11.4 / 9.9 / 0.50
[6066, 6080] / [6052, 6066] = 11.4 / 9.8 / 0.41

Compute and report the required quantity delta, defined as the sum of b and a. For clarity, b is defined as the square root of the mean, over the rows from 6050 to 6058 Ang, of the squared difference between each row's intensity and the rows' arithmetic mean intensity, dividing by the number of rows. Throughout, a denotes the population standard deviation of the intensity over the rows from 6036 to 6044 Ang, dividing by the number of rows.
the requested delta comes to 0.52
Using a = 0.26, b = 0.27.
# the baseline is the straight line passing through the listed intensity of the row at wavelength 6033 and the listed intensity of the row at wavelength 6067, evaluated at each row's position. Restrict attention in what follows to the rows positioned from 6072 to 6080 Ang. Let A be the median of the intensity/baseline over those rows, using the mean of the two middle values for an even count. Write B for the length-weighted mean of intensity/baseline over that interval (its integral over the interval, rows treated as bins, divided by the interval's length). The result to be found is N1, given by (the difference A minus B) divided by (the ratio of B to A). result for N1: -0.005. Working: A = 1.01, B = 1.01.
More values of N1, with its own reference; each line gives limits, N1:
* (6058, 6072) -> 0.003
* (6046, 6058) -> 0.005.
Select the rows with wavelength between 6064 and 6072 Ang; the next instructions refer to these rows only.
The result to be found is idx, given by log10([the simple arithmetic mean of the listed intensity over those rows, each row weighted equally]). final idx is 1.00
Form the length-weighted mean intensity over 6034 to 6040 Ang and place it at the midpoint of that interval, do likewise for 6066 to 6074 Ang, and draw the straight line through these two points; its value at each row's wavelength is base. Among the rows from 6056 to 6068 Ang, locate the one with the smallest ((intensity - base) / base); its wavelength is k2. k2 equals 6061 Ang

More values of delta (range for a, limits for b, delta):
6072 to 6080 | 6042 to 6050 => 0.83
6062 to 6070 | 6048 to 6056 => 0.35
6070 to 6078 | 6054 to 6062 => 0.87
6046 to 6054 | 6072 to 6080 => 0.72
